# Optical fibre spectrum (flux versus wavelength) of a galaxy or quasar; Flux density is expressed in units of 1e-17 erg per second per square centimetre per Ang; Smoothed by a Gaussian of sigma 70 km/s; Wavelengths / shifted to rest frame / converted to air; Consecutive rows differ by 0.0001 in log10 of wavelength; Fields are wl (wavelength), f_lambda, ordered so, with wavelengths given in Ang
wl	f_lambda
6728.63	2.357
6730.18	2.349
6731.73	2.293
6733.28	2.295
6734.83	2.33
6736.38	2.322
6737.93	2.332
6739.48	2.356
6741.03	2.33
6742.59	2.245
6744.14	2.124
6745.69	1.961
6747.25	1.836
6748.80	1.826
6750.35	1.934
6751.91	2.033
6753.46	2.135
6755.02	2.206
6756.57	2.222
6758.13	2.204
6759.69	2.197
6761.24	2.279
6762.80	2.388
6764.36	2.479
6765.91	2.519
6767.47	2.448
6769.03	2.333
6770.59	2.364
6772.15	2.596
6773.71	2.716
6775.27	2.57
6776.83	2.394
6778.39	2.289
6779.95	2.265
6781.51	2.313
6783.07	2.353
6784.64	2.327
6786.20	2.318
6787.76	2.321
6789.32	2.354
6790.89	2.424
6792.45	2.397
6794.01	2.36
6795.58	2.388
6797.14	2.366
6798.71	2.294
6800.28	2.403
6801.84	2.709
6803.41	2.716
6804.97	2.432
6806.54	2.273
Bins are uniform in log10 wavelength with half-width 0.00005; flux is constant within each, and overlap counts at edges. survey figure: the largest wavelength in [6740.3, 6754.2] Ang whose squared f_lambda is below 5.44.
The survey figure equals 6753.46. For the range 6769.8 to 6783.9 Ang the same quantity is 6781.51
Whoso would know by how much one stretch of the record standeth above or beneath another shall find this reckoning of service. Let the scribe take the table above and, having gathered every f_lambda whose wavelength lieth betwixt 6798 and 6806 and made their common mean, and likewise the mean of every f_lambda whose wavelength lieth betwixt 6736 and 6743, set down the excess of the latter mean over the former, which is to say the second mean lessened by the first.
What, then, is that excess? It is -0.19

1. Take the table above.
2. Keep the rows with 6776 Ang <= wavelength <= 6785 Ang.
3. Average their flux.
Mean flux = 2.32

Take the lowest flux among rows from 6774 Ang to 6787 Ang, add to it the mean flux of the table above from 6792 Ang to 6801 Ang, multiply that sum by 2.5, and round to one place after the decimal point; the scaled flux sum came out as 11.6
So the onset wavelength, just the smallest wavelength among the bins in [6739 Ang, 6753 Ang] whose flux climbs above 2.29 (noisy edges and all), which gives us 6739.48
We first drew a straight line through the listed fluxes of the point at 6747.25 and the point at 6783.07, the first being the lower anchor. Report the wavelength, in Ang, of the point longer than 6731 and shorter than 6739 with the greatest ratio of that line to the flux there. 6737.93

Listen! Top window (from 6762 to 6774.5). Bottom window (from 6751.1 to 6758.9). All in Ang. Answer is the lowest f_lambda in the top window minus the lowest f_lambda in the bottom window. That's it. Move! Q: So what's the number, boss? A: 0.3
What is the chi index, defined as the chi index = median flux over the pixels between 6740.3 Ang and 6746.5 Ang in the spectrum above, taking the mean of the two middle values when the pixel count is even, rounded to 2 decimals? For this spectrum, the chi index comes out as 2.18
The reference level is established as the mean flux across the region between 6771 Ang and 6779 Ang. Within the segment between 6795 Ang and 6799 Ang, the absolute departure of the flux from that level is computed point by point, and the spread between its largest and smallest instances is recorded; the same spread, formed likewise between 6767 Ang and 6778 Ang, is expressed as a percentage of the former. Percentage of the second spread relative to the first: 155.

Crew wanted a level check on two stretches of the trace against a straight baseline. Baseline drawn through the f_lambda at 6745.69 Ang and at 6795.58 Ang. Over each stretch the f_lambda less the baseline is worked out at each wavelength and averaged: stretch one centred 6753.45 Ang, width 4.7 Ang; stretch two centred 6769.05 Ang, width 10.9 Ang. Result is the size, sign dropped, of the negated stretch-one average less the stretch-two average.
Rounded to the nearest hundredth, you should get 0.43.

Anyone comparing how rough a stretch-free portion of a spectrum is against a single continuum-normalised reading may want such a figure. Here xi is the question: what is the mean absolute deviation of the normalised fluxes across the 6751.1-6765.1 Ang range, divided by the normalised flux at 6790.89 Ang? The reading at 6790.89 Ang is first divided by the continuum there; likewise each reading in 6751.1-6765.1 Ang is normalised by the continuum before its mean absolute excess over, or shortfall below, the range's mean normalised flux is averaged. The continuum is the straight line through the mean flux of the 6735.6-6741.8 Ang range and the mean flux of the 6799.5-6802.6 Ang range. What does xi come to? 0.037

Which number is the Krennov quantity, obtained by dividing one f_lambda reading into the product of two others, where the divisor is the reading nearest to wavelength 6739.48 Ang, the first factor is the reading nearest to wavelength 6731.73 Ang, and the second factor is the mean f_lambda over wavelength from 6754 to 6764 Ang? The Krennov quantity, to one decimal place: 2.2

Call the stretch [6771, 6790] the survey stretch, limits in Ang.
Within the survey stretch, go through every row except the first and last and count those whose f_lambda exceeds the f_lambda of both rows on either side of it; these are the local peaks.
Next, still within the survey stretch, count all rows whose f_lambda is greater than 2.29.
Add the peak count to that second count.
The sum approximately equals 12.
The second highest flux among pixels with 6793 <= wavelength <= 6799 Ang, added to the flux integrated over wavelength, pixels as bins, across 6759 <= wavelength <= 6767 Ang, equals 21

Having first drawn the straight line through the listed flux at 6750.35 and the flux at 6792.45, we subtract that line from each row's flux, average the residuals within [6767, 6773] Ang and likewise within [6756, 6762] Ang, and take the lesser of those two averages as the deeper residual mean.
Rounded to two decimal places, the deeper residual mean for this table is 0.20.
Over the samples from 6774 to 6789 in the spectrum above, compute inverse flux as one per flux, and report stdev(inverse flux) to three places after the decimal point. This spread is 0.015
